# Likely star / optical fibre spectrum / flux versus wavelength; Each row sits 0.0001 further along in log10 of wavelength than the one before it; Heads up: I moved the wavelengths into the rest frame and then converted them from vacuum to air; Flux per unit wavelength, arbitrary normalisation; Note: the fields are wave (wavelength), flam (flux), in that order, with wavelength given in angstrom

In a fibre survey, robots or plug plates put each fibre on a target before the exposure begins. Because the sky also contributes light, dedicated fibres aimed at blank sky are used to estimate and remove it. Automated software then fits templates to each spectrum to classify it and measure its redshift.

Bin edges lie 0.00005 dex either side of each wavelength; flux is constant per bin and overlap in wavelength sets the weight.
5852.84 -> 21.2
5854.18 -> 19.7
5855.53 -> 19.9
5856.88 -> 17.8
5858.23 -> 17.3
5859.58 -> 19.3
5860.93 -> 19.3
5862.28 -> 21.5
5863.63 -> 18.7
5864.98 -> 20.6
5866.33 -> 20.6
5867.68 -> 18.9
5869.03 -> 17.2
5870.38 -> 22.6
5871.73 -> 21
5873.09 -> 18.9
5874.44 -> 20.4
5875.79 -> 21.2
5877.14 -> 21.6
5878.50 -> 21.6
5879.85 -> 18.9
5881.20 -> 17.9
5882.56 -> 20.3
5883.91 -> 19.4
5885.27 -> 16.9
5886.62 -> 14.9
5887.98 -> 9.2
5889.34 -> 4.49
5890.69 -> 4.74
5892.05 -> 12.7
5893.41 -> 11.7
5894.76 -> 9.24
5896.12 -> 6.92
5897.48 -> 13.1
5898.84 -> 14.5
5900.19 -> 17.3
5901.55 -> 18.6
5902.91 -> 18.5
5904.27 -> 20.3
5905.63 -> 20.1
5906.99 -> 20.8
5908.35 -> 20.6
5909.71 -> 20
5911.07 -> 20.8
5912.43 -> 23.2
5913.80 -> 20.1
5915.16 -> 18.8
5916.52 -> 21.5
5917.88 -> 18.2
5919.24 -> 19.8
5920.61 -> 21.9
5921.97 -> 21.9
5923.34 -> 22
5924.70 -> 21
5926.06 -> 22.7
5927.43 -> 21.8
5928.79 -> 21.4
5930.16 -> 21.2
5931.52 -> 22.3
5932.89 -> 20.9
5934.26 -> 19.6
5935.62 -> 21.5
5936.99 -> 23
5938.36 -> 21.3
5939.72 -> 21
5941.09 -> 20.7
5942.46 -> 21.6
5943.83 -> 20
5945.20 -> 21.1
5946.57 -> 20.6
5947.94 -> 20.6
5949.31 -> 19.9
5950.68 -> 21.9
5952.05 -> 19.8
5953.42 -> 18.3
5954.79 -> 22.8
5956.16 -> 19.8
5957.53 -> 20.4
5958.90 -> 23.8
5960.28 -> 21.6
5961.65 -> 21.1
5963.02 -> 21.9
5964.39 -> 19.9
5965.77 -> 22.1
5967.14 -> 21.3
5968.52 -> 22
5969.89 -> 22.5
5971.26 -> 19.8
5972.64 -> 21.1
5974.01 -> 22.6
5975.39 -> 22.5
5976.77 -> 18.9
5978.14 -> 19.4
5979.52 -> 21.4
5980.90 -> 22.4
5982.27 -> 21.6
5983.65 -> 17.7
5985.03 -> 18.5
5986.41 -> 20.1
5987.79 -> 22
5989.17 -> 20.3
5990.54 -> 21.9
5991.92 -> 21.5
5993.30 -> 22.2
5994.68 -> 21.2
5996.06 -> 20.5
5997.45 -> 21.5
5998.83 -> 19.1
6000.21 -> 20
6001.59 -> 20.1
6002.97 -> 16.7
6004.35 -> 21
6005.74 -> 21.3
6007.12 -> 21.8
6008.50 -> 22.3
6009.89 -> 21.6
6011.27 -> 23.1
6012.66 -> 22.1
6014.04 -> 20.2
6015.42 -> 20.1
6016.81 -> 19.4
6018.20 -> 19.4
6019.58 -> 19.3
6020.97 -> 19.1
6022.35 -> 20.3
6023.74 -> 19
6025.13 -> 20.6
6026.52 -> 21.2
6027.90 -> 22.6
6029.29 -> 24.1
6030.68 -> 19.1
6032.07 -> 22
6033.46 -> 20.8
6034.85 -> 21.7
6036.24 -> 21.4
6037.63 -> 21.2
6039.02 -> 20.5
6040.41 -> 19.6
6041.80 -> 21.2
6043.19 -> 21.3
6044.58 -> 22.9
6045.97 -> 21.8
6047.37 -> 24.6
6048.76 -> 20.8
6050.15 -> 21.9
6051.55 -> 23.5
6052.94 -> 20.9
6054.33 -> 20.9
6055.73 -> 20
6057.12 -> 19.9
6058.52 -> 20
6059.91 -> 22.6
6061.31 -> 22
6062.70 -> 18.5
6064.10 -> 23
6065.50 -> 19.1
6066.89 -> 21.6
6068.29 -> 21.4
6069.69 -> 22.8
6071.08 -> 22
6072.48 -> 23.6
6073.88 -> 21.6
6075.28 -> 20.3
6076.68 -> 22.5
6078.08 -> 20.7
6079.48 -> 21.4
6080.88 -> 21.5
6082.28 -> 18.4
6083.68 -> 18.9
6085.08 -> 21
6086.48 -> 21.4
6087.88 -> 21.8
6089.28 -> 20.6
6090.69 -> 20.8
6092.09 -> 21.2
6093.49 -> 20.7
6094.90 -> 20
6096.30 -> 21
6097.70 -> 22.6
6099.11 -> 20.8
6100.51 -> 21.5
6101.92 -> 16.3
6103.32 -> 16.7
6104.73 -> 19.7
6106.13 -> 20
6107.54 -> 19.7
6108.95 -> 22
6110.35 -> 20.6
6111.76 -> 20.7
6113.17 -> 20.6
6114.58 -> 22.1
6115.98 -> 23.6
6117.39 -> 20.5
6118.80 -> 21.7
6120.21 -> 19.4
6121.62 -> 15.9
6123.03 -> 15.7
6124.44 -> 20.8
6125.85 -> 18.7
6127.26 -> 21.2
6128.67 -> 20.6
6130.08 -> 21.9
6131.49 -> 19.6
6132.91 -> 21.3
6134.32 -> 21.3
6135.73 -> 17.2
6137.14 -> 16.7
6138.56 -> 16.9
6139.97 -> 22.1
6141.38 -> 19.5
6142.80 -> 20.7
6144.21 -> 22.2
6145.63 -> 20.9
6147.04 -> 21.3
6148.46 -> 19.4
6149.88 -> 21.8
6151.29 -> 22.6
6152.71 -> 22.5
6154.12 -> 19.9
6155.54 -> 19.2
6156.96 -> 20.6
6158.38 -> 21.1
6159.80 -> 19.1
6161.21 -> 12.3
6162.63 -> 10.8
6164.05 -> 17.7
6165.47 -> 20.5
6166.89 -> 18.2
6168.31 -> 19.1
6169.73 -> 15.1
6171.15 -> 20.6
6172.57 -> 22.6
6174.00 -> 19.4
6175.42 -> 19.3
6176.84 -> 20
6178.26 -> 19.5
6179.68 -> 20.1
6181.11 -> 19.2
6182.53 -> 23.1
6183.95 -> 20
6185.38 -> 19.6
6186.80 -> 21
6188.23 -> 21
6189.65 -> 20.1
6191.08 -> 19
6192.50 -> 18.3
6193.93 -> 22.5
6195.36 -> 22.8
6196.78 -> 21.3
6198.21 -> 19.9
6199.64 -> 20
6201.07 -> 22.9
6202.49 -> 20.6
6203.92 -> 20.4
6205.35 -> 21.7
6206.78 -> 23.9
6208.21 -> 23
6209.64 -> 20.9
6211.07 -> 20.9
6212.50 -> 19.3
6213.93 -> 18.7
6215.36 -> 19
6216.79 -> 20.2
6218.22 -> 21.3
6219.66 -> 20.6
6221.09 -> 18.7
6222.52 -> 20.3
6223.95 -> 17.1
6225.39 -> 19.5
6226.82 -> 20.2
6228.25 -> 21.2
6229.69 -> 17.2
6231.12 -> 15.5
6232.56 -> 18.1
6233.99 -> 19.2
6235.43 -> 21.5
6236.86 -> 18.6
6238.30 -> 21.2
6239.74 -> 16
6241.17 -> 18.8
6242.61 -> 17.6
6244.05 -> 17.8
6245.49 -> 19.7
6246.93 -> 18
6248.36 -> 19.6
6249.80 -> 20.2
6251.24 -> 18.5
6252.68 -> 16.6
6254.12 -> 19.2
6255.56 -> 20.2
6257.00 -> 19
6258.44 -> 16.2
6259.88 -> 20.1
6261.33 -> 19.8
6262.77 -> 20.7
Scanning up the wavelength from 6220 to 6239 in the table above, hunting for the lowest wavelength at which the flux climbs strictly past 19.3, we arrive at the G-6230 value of 6222.52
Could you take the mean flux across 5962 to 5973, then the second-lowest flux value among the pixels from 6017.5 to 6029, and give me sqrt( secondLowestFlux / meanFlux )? 0.95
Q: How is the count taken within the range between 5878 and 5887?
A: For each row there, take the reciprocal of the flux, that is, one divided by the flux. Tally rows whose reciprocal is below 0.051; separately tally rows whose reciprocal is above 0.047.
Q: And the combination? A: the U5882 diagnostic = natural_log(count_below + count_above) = 2.1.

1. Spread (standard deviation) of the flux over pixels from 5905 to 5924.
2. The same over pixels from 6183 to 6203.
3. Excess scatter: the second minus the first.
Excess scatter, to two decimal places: 0.04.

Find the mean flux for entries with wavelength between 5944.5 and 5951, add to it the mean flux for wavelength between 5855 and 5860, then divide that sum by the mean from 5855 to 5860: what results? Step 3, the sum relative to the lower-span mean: 2.12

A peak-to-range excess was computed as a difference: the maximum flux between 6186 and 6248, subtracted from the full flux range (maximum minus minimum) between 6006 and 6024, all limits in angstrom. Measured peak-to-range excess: -20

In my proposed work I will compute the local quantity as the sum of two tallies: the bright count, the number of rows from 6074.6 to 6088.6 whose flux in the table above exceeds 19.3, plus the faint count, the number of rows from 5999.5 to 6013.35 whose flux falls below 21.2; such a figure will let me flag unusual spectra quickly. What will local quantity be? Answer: 12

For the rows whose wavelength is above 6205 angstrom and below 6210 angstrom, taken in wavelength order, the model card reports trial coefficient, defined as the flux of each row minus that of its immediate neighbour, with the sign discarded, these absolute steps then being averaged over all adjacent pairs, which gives 1.7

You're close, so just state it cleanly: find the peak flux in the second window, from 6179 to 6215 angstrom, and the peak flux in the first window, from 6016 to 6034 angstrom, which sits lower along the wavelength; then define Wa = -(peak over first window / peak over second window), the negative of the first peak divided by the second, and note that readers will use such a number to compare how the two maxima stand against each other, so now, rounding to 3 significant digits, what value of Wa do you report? -1.01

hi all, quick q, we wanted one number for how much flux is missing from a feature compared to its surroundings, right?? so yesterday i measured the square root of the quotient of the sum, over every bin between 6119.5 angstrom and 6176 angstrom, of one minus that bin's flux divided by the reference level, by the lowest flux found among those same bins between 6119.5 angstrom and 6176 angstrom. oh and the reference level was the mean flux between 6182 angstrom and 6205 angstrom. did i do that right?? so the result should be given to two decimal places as 0.50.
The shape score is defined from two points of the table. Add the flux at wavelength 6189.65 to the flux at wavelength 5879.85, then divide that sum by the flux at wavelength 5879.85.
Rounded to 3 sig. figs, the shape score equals 2.06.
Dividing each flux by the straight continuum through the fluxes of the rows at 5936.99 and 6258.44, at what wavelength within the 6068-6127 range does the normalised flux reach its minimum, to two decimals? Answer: 6123.03 angstrom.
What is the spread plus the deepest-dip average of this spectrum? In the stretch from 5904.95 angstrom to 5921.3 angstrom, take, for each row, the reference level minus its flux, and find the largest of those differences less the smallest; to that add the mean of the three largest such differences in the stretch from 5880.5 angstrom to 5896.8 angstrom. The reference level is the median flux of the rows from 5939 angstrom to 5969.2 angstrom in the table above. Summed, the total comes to 20.7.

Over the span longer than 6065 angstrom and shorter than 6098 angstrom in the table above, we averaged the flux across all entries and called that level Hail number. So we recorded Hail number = 21.1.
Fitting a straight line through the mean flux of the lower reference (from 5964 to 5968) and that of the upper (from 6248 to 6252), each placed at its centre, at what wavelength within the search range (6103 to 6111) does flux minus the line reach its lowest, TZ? 6103.32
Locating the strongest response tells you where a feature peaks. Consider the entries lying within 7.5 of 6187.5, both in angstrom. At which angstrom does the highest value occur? 6182.53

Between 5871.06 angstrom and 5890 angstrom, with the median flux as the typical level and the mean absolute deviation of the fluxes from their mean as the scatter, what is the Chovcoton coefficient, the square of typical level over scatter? 29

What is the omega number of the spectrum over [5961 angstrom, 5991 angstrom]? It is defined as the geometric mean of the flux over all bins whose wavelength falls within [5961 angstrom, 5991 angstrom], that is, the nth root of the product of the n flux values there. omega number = 20.9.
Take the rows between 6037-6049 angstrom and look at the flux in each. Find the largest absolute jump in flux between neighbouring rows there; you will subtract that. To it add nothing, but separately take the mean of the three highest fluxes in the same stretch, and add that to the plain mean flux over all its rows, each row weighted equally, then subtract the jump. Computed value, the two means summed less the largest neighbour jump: 41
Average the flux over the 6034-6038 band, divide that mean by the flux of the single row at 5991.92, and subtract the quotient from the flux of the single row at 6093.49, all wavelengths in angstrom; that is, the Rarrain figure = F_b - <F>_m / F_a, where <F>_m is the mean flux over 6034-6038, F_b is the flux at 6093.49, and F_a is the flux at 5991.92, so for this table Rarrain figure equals 19.7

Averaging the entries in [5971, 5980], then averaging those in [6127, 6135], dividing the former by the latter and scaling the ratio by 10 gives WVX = 9.9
